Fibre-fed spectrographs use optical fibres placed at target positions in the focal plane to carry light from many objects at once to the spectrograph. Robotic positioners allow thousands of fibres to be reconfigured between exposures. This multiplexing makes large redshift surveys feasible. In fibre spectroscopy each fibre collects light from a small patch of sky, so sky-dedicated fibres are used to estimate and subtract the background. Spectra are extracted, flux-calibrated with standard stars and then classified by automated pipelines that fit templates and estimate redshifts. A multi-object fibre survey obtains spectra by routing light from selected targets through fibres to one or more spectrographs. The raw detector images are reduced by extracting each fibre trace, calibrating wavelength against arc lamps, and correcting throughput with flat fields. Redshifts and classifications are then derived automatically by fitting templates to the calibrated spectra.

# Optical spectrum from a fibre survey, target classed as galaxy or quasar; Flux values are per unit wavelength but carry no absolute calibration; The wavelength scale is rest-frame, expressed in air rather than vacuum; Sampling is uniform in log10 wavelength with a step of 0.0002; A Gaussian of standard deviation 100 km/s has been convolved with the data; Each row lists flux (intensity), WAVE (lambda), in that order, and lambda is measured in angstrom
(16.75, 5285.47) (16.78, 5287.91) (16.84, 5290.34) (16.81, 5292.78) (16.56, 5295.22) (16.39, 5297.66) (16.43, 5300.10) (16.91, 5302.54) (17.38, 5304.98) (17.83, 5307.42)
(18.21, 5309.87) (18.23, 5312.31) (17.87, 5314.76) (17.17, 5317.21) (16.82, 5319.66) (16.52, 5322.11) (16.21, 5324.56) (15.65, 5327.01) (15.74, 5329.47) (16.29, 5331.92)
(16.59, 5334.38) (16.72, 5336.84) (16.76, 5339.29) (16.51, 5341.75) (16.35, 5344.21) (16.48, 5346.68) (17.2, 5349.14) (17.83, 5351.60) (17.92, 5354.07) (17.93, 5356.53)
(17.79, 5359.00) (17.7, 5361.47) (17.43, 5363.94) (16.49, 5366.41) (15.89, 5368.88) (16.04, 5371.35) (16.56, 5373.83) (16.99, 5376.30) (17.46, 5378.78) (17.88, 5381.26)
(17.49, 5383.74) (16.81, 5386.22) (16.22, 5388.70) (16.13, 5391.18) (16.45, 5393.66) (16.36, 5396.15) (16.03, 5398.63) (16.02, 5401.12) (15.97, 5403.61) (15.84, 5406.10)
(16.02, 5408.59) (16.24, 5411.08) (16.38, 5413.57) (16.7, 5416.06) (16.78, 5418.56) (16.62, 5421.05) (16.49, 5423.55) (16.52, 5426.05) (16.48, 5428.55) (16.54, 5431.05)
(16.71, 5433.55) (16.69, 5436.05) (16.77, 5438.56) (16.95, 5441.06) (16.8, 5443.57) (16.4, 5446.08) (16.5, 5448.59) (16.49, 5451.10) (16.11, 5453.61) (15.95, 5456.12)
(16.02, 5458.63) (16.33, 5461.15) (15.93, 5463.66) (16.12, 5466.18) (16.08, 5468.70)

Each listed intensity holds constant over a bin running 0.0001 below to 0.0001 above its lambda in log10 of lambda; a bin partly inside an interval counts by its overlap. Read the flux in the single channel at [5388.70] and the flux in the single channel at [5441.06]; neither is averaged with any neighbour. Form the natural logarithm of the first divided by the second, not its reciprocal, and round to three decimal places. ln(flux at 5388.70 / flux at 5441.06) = -0.044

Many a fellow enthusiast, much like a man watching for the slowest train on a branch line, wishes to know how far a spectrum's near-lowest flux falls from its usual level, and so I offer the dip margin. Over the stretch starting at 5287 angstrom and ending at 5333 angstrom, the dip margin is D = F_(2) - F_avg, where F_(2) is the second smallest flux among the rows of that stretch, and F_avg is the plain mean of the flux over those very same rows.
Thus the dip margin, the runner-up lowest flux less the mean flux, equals -1.14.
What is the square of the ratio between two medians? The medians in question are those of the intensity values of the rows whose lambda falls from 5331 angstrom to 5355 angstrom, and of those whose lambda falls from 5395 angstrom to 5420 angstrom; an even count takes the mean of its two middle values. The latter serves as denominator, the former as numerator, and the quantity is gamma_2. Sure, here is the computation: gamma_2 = 1.07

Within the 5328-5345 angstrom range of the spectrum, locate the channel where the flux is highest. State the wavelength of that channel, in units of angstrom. 5339.29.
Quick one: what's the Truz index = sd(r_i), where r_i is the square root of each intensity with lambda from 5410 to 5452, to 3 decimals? 0.022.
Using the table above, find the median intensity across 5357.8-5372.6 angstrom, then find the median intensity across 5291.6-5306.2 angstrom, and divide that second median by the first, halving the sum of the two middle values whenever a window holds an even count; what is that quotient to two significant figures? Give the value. 0.98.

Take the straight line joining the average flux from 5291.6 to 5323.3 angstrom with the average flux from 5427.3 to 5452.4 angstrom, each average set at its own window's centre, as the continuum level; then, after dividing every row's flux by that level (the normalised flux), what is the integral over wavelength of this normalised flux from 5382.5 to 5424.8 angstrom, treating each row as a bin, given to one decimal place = 41.3 angstrom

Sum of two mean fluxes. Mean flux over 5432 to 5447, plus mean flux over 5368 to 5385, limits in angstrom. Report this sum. 33.6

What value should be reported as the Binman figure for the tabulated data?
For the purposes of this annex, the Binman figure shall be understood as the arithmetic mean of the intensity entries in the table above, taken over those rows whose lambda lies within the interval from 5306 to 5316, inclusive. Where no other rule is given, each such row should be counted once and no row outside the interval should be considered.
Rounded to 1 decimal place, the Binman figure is 18.0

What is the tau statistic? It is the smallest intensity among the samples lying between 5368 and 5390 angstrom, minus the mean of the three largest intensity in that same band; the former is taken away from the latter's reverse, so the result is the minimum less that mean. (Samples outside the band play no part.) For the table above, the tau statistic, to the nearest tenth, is -1.7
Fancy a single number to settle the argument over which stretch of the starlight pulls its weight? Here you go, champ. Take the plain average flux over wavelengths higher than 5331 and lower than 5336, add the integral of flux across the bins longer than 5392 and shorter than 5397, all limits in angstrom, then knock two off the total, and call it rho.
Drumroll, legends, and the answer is 96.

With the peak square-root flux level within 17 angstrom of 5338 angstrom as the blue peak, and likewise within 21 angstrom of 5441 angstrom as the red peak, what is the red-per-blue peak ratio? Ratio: 0.97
